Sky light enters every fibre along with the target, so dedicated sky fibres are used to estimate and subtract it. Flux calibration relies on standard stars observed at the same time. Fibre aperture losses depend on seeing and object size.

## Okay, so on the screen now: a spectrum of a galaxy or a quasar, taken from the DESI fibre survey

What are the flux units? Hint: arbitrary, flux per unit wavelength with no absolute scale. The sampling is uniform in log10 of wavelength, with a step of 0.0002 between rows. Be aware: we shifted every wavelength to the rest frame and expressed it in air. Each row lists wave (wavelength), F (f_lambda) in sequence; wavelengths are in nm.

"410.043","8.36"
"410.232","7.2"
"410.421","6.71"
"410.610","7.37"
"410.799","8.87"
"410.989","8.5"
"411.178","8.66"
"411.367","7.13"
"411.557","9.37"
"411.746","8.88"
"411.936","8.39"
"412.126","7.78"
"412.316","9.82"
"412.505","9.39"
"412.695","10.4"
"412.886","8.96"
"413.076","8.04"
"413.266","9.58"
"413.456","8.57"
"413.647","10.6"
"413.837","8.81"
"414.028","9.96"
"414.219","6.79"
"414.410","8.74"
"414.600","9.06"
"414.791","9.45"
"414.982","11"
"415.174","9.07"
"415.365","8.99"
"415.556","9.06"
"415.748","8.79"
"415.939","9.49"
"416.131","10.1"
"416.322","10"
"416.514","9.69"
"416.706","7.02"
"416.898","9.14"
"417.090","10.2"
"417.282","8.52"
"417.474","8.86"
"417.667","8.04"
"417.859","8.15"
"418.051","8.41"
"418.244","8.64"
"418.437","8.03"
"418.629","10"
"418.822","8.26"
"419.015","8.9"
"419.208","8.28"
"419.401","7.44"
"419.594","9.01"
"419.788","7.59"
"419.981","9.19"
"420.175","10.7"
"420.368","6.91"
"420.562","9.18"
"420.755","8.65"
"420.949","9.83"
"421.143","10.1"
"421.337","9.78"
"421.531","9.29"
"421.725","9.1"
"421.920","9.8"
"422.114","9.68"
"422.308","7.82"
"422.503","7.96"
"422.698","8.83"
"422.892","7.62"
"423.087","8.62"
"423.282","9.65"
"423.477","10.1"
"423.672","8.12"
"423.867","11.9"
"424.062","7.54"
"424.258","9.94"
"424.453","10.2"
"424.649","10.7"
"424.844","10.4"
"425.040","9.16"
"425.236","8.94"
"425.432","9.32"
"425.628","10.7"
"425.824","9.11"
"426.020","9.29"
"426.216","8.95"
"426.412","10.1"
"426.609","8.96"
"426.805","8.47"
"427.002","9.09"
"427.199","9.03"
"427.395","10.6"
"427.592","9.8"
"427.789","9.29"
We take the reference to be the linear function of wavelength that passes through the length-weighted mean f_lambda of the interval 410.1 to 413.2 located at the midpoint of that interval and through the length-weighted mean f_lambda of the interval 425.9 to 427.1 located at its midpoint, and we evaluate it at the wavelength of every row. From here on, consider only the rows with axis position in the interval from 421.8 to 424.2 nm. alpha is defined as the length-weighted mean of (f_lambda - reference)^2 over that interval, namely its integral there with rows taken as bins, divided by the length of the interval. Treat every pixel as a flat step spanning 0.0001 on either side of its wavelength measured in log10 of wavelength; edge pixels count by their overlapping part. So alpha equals 1.5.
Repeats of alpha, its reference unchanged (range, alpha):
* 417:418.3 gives 0.5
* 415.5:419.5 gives 0.8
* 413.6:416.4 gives 1.3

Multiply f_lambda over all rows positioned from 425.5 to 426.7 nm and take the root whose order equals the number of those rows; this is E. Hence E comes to 9.5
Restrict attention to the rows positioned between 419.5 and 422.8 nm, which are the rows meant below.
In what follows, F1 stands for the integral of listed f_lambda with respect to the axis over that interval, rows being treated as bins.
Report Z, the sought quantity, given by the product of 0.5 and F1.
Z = 14.9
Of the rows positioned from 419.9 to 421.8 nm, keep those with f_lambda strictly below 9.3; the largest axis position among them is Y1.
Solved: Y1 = 421.725 nm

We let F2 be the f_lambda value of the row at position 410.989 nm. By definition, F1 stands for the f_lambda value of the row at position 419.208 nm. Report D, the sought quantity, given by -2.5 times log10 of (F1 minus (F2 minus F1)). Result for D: -2.27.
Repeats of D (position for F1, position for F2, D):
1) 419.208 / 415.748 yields -2.23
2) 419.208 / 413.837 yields -2.22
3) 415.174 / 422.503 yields -2.52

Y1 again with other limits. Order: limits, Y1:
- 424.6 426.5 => 426.216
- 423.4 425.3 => 425.236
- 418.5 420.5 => 420.368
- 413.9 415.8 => 415.748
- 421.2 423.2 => 423.087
